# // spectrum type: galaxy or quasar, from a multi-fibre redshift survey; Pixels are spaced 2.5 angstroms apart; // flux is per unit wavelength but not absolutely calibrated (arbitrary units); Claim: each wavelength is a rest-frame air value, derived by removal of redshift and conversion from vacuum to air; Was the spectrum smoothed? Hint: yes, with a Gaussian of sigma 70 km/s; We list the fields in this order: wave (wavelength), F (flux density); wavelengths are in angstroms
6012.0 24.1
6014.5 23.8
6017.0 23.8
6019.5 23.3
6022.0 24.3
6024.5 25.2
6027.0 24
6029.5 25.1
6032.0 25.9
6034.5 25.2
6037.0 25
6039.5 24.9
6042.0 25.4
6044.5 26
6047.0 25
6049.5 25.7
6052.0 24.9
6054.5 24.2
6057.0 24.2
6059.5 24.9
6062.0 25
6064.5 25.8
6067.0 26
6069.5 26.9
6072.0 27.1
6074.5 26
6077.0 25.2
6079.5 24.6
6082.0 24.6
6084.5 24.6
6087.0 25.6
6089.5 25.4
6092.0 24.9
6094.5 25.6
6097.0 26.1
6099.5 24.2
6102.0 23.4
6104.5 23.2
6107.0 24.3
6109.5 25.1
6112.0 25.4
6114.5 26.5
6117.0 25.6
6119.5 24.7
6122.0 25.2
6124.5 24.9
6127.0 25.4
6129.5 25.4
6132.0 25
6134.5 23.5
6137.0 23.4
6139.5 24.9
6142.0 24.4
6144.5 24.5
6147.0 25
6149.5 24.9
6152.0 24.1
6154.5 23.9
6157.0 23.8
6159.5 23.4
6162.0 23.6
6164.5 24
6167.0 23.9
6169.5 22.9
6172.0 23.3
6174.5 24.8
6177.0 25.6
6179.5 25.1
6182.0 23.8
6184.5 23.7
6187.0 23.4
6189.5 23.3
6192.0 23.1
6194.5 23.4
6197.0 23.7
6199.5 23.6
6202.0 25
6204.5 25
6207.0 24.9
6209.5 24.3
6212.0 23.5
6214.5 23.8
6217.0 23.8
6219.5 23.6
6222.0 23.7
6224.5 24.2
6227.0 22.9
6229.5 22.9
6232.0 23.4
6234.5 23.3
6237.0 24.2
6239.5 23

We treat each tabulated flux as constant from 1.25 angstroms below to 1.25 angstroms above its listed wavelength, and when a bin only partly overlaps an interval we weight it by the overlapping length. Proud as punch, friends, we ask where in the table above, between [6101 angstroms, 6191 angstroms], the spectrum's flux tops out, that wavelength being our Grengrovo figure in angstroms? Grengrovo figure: 6114.5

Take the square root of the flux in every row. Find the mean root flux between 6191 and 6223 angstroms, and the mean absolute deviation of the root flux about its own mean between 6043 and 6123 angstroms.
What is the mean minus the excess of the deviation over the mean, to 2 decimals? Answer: 9.72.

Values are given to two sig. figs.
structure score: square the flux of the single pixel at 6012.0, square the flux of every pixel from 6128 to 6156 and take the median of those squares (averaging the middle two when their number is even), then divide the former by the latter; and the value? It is 0.97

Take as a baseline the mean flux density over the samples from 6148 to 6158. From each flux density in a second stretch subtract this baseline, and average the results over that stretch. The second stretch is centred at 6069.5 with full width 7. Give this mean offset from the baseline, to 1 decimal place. 2.5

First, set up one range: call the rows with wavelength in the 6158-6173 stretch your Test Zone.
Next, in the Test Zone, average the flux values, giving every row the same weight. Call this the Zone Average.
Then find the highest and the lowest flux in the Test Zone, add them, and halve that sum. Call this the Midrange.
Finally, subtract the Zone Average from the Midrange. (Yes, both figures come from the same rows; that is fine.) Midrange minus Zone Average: -0.07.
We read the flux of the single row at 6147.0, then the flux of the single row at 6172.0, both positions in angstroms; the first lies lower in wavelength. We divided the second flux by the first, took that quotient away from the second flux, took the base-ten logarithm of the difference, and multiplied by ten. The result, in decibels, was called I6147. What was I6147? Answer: 13.5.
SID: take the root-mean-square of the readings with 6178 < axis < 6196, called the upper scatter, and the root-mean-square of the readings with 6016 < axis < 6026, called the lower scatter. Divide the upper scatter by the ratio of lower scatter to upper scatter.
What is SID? 23.2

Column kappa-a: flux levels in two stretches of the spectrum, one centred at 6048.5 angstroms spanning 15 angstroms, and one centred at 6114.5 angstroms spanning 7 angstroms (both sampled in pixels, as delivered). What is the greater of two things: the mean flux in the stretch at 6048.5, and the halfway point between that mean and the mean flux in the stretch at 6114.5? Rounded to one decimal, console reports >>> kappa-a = 25.5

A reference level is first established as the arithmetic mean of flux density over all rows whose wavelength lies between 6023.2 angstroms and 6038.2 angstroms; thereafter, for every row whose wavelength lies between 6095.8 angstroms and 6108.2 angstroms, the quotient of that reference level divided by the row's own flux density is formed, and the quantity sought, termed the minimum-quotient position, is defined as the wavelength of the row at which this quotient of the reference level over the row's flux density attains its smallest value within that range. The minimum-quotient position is 6097.0 angstroms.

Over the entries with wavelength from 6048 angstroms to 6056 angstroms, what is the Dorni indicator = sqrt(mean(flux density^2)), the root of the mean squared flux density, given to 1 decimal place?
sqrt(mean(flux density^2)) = 24.9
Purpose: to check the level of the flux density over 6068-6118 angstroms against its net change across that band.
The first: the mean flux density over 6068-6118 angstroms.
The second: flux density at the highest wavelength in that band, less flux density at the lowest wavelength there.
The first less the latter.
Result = 26.5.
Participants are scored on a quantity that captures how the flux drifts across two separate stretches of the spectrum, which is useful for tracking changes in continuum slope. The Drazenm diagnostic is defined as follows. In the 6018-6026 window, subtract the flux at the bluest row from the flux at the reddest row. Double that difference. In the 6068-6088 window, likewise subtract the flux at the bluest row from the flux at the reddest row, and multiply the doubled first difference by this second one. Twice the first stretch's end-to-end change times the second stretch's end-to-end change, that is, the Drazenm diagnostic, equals -5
